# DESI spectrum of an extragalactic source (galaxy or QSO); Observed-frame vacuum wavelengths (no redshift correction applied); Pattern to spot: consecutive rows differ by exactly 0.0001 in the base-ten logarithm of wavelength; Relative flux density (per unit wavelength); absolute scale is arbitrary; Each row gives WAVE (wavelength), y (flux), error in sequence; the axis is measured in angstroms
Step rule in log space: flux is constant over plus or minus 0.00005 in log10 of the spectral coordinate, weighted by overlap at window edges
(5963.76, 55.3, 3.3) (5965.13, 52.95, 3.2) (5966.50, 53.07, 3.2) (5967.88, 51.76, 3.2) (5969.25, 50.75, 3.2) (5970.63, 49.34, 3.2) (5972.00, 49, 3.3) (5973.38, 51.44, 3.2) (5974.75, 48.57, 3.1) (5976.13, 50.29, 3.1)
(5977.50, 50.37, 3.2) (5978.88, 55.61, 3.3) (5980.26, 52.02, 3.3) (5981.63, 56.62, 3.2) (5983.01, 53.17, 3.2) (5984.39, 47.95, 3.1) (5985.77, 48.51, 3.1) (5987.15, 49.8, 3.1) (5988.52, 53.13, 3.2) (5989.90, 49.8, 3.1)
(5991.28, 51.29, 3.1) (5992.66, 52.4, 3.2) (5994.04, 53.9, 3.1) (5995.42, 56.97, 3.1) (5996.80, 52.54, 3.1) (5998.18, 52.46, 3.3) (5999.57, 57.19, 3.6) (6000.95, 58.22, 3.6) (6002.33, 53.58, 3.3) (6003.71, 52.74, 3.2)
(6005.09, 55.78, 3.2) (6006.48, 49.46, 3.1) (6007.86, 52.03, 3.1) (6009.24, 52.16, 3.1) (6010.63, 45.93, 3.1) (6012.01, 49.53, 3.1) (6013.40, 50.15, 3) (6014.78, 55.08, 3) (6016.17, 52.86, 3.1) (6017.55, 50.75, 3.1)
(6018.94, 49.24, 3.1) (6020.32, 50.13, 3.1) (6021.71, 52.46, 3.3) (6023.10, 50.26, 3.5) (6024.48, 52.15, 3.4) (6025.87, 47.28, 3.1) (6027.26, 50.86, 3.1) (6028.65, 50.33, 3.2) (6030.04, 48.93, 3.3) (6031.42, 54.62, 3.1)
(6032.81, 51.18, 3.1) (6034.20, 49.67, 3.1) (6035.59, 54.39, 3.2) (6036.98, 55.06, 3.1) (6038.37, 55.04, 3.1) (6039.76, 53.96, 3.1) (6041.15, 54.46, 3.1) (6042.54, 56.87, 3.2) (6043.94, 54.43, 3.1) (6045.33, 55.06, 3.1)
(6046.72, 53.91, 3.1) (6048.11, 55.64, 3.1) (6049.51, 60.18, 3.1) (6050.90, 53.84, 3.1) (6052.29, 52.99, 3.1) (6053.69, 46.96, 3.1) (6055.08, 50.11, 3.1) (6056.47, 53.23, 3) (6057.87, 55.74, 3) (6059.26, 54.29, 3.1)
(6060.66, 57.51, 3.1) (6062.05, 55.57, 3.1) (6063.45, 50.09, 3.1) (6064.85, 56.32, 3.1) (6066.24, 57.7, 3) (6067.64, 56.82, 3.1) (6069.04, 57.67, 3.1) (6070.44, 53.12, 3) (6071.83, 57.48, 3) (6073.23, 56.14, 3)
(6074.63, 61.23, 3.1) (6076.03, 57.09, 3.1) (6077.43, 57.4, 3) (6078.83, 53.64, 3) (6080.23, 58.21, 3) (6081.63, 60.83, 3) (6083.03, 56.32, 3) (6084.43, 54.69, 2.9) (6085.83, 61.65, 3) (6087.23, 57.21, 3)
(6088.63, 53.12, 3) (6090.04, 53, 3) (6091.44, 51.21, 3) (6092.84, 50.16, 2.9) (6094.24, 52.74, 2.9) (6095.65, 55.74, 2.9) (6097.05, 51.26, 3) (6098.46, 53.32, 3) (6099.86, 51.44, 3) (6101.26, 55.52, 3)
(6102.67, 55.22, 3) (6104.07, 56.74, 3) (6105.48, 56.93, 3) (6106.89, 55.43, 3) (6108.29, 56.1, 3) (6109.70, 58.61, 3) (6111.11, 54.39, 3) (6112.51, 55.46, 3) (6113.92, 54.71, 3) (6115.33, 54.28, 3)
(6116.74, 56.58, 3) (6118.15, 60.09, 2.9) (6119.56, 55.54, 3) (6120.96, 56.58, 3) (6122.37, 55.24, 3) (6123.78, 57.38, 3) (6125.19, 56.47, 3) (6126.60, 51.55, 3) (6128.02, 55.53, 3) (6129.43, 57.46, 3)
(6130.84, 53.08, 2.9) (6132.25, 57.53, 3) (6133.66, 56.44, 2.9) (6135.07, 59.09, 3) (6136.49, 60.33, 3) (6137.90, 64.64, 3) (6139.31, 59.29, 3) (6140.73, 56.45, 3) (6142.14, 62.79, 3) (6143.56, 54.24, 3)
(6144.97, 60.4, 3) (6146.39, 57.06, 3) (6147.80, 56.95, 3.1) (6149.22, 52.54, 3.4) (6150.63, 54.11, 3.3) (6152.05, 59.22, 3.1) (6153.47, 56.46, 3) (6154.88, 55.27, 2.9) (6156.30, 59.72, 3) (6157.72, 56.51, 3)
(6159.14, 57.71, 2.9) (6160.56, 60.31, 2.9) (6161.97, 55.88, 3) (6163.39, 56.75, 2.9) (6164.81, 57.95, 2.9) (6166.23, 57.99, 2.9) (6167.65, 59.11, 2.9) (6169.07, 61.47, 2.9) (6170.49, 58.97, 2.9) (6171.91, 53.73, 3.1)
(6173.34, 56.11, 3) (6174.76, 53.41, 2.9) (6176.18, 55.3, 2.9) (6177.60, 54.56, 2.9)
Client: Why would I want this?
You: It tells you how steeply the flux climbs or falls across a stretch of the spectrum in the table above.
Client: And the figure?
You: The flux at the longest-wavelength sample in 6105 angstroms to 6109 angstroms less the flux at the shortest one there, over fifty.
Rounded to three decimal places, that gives -0.017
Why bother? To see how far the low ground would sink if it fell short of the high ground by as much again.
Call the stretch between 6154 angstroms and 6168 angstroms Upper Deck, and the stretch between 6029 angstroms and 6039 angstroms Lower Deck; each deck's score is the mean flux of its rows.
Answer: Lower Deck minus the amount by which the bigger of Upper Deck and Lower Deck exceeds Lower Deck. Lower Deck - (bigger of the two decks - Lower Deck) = 48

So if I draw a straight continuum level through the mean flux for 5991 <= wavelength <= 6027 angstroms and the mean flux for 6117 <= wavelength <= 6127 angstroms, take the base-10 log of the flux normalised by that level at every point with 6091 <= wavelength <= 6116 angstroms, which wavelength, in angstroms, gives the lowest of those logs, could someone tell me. 6092.84 angstroms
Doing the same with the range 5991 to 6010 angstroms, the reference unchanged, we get 6006.48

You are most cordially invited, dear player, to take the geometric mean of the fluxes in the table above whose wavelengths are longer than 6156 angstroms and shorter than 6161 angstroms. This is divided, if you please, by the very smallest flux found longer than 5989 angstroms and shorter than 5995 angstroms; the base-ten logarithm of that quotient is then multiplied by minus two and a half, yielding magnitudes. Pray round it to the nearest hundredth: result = -0.18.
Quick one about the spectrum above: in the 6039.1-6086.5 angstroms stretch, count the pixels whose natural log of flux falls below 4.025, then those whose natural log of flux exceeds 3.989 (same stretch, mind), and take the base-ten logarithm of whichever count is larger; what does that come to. 1.4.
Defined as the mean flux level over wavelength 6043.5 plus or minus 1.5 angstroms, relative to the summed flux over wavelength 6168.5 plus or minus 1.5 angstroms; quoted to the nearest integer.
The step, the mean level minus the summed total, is -65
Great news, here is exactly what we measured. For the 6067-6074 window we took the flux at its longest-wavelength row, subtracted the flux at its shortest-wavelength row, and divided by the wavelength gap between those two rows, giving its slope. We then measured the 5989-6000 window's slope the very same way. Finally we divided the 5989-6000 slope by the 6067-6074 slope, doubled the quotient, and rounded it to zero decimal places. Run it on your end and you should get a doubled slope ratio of -13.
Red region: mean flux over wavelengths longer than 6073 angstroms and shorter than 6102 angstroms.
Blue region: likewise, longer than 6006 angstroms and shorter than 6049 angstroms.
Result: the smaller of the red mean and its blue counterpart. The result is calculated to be 52.1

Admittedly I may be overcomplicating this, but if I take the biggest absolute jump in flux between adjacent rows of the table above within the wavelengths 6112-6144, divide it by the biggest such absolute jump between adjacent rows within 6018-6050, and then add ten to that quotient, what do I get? 11.50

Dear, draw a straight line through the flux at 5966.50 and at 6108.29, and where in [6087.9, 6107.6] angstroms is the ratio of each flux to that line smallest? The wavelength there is 6092.84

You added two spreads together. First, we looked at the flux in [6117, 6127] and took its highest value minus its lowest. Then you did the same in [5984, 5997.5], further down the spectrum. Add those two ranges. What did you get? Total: 17.6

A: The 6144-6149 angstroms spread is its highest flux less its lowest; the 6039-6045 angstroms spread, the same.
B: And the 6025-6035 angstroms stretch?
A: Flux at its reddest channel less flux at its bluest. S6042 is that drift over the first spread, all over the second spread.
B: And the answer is 0.24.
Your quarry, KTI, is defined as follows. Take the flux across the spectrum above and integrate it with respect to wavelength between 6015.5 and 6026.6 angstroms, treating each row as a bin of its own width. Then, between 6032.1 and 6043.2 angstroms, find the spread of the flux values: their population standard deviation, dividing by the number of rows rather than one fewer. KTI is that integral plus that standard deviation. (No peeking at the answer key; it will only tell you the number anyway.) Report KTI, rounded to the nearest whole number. 564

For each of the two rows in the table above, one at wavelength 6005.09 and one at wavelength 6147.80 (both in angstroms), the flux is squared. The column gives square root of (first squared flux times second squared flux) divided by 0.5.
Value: 6353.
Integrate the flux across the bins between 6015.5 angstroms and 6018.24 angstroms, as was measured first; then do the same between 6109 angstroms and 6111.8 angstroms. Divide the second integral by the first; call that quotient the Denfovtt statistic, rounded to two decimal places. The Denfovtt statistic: 1.11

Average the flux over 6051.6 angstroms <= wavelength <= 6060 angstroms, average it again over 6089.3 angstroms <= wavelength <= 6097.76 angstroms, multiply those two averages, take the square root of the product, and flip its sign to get -52.3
